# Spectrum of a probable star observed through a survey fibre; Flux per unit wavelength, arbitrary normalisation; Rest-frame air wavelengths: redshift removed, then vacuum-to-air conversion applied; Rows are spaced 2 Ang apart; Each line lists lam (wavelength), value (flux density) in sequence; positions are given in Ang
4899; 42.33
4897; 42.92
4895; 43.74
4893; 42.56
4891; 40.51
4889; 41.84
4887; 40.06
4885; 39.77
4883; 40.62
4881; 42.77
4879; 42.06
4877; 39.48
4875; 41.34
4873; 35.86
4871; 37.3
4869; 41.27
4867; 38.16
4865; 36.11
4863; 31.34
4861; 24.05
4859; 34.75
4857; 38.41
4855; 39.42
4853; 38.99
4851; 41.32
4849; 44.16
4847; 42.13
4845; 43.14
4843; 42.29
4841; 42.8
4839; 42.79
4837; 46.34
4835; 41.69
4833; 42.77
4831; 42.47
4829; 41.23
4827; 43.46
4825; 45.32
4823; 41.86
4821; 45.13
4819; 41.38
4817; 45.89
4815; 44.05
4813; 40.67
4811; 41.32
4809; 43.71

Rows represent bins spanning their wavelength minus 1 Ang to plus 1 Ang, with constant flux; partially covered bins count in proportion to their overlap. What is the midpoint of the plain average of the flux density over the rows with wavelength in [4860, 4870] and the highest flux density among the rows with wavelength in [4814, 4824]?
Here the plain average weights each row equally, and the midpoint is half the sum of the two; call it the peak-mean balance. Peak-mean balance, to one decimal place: 40.0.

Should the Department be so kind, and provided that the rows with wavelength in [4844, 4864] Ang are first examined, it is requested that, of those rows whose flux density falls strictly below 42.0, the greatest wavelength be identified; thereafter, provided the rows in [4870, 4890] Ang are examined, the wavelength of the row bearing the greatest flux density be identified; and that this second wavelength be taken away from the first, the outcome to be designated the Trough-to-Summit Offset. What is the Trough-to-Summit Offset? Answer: -18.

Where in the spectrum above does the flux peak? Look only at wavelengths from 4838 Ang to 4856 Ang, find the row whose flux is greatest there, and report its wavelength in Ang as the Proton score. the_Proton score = 4849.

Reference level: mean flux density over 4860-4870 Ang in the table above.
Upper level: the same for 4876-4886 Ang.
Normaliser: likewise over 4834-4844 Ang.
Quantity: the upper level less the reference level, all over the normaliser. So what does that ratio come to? 0.16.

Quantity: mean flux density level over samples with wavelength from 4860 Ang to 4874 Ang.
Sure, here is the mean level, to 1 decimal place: 34.9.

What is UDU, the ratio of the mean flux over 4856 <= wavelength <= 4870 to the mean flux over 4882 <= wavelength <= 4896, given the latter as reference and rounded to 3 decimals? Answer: 0.844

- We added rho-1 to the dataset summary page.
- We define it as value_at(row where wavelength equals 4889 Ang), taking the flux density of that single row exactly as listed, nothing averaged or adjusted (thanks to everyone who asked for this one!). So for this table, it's 41.84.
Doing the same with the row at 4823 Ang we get 41.86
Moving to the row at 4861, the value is 24.05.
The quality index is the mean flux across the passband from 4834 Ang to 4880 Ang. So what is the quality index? 39.4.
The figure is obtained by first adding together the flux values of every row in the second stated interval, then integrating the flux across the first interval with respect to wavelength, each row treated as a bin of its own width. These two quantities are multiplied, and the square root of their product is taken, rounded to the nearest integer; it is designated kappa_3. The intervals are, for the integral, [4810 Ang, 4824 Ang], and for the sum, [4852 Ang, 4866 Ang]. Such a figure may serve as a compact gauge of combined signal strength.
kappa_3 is 382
